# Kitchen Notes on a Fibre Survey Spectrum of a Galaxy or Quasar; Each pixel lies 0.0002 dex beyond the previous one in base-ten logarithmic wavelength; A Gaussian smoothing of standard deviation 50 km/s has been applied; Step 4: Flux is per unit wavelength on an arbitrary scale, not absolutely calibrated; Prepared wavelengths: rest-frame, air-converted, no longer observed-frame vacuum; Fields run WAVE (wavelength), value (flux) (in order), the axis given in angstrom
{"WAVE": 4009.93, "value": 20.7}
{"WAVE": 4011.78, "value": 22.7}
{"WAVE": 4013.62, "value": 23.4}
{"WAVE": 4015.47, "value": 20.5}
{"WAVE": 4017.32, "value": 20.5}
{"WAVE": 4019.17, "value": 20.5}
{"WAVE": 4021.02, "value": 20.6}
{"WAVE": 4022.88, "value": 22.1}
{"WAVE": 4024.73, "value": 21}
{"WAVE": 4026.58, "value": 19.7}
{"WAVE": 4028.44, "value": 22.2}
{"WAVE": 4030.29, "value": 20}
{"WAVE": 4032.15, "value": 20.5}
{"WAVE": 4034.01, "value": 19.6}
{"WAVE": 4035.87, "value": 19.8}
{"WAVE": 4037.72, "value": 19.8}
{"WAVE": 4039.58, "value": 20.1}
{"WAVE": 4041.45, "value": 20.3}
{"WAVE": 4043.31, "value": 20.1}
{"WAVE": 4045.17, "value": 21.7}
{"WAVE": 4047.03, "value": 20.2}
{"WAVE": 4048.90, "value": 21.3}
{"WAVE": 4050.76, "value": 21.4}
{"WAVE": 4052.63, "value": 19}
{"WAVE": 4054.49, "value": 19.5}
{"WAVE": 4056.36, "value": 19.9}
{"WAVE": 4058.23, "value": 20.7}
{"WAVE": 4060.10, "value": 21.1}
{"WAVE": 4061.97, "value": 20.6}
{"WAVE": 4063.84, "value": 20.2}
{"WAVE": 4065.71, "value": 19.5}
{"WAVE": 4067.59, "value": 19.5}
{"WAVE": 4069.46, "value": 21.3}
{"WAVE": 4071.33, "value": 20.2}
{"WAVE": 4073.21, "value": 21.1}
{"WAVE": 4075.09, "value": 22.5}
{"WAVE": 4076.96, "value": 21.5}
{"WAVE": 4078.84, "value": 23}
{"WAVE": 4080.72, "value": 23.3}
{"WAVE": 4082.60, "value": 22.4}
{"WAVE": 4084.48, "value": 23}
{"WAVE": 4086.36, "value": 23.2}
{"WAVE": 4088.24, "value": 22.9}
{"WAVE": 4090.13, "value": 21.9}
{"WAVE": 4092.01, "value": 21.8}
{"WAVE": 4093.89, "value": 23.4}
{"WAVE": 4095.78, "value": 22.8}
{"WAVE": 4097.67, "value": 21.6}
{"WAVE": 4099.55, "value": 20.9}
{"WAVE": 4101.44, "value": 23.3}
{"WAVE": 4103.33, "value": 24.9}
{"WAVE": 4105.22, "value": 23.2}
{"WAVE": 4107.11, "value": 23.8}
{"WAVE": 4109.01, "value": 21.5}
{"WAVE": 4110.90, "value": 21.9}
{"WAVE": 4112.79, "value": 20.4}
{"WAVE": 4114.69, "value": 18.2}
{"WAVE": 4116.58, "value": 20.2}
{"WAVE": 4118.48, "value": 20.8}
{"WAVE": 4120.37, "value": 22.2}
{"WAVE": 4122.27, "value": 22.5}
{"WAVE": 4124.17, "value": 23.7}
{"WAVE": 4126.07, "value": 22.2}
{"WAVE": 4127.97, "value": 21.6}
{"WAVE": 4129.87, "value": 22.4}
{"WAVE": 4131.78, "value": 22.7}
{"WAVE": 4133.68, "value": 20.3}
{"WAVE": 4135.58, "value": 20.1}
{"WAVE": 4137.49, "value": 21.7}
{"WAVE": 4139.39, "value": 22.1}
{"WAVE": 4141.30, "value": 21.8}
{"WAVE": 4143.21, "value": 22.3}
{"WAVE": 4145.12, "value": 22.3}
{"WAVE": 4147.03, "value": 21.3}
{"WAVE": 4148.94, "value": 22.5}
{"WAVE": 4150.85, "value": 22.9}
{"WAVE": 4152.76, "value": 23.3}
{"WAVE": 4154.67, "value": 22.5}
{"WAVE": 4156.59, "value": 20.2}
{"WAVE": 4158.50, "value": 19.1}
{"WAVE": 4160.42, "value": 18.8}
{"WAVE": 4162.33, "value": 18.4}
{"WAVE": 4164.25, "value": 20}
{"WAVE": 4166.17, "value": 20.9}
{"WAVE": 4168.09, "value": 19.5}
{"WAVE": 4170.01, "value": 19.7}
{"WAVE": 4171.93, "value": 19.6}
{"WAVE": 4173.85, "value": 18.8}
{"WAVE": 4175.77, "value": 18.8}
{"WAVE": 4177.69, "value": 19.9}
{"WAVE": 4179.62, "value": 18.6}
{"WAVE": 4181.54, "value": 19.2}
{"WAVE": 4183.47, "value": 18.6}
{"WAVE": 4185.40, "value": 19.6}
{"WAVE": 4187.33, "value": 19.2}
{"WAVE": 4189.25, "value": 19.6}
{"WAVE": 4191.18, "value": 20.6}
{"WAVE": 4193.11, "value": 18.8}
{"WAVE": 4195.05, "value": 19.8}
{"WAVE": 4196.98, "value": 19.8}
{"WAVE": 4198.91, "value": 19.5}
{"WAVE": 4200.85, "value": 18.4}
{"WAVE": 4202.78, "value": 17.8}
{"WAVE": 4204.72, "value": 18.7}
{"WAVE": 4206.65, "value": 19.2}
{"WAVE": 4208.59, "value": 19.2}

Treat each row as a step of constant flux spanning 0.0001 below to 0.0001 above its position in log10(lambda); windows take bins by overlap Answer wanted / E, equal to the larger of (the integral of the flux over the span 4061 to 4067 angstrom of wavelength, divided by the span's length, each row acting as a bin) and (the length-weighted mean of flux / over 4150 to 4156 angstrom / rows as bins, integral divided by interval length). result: 22.7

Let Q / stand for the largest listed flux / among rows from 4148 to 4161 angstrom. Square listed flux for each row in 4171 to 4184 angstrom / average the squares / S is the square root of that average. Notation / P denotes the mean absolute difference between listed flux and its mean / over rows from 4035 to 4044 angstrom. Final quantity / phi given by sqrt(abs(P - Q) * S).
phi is 21.0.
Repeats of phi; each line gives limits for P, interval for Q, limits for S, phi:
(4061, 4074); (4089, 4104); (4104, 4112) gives 23.5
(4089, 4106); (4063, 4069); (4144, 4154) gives 20.8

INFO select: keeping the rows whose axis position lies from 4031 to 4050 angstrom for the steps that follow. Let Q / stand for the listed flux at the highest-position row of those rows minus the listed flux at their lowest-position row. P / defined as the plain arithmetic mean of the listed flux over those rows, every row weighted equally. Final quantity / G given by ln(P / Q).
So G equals 3.2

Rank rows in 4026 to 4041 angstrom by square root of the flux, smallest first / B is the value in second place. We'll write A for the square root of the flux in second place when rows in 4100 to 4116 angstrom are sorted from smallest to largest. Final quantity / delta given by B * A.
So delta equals 20.0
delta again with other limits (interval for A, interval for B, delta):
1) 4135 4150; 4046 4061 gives 20.4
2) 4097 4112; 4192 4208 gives 19.9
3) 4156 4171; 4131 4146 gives 19.5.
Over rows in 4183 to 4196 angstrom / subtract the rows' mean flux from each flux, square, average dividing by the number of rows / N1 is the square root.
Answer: 0.62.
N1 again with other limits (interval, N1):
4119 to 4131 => 0.63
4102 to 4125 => 1.78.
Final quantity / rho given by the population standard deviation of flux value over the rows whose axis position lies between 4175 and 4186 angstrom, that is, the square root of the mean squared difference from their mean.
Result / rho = 0.5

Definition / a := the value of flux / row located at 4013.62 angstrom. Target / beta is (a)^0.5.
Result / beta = 4.84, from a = 23.4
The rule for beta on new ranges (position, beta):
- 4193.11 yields 4.34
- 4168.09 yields 4.42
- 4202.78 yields 4.22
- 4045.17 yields 4.66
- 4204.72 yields 4.32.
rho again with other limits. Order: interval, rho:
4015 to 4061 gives 0.8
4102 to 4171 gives 1.6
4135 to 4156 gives 0.8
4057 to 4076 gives 0.9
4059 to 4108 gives 1.4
